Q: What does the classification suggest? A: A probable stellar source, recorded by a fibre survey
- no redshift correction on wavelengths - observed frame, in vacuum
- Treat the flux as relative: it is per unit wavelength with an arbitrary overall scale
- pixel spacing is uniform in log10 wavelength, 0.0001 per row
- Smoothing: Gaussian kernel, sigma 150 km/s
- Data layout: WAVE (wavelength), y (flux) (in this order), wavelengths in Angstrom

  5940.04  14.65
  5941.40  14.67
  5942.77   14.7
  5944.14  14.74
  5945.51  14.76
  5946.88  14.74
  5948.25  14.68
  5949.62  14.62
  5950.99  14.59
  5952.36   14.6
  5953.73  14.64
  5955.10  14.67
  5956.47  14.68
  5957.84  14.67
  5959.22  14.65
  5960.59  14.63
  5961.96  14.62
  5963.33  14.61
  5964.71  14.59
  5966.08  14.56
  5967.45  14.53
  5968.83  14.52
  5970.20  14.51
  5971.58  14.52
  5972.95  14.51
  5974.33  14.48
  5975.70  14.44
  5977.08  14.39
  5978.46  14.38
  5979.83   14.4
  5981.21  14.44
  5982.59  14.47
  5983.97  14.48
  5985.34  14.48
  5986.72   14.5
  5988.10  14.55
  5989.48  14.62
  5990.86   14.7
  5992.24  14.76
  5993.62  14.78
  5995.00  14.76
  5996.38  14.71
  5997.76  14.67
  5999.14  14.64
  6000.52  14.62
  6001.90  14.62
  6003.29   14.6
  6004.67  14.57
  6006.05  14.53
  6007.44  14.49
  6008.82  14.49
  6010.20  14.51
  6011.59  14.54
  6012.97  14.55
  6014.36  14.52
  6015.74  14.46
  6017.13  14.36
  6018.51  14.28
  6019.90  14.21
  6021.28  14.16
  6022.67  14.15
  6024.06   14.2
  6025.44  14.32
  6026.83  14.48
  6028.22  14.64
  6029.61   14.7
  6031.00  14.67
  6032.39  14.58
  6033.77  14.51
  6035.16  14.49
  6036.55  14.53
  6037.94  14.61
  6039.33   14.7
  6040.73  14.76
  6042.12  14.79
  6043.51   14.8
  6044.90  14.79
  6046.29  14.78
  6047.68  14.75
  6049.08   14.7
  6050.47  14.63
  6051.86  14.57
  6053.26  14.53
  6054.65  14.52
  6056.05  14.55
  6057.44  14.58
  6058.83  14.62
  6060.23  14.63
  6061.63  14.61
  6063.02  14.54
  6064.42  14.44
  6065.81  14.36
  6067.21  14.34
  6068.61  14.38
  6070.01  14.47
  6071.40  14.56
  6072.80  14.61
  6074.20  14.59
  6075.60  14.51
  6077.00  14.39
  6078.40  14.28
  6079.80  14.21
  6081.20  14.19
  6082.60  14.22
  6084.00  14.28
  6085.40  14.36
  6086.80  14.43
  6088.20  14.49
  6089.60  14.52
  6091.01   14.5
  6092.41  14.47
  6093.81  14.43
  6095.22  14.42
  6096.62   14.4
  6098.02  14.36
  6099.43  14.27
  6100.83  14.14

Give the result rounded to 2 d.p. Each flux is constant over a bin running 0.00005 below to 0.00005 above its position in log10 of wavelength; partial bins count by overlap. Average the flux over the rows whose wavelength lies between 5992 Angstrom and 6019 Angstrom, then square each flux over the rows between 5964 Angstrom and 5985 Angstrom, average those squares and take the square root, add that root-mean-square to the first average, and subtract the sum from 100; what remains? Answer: 70.95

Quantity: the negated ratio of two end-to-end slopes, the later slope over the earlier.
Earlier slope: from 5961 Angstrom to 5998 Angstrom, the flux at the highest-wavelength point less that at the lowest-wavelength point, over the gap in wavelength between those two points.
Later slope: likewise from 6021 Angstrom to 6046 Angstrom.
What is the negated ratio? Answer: -19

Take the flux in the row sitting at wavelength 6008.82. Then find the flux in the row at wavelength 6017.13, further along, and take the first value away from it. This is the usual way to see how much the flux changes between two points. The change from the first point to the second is -0.13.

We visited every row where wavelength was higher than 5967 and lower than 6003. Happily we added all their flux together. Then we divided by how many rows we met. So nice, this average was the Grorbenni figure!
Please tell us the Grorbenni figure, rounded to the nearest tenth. 14.6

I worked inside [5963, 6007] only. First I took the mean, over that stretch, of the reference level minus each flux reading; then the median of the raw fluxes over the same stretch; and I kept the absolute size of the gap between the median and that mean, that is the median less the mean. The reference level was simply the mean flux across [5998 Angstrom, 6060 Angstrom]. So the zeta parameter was 14.6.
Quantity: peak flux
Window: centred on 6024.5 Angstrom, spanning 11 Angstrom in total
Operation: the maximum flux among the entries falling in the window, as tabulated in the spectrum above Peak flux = 14.7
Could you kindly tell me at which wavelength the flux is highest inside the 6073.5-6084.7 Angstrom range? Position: 6074.20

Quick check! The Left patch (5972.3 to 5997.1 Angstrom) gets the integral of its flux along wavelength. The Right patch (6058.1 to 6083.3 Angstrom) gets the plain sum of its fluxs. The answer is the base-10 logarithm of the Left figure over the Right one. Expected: 0.142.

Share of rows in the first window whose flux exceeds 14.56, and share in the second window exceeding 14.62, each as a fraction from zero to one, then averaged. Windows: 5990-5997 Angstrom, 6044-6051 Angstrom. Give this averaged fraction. 1.0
